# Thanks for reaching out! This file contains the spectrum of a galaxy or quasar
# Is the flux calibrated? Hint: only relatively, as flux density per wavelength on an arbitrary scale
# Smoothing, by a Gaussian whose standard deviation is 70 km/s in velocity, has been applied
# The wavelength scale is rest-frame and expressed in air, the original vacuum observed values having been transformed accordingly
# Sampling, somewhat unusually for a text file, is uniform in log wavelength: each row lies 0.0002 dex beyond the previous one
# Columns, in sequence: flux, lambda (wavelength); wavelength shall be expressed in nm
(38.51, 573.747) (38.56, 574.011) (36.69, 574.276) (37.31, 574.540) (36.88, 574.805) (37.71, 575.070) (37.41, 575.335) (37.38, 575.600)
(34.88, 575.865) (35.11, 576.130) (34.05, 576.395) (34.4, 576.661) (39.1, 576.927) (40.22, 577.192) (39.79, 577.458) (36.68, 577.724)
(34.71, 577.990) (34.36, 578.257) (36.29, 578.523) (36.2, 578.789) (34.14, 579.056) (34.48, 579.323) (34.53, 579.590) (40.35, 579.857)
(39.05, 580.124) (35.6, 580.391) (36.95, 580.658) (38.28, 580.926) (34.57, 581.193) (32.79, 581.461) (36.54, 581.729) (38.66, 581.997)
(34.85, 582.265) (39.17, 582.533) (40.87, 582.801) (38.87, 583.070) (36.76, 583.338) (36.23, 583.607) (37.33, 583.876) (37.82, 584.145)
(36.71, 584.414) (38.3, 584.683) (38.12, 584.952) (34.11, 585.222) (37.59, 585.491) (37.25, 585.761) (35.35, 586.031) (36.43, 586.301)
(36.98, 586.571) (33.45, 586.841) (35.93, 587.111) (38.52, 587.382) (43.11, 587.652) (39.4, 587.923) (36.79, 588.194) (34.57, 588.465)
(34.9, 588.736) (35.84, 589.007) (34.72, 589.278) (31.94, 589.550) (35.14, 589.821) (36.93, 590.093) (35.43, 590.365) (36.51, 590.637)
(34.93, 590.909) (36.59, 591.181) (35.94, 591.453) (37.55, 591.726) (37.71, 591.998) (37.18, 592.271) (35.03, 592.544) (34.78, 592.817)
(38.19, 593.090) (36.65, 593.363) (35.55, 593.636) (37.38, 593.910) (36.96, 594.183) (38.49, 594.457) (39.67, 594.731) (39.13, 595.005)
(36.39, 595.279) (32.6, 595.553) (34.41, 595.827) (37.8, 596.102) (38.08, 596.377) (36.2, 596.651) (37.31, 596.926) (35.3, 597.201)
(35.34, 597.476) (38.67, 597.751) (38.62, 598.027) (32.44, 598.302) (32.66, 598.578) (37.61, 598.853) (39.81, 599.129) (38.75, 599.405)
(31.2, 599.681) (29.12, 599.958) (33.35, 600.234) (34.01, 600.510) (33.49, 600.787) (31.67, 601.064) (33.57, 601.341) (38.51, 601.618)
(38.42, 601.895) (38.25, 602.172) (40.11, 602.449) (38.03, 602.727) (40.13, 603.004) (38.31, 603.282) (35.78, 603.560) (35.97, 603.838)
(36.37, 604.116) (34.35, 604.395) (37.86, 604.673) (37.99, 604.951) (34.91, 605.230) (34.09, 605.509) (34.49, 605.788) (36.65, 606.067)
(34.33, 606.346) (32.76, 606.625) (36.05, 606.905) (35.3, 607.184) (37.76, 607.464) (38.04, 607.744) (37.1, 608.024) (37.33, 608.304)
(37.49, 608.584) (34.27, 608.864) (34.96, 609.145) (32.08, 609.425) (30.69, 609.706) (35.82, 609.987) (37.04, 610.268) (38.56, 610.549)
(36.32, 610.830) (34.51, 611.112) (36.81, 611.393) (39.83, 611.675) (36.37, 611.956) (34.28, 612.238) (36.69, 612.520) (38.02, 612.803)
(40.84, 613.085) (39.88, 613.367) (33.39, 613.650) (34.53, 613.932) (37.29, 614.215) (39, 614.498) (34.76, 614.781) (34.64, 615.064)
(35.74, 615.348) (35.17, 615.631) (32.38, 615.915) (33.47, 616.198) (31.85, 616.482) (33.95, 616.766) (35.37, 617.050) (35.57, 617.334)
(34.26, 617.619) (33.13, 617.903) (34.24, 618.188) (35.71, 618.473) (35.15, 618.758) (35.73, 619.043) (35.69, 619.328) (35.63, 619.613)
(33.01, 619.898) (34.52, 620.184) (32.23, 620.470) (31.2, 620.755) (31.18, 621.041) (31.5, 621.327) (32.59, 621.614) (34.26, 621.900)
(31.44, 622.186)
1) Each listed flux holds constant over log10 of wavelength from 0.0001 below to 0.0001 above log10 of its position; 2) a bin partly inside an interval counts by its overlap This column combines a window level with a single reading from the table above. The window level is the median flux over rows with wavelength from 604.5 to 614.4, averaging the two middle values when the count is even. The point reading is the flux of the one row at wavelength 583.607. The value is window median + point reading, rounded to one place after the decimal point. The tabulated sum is 72.6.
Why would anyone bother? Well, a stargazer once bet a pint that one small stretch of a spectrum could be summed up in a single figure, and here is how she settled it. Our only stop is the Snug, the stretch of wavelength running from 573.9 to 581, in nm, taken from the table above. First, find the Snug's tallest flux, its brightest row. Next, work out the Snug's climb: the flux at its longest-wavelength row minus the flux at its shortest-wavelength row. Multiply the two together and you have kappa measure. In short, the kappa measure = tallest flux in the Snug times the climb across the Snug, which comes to -11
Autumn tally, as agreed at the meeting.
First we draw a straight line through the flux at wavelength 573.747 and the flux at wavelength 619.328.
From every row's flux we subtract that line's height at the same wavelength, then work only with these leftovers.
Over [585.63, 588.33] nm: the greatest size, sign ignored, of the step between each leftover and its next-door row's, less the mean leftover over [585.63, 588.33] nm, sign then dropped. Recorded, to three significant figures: 4.98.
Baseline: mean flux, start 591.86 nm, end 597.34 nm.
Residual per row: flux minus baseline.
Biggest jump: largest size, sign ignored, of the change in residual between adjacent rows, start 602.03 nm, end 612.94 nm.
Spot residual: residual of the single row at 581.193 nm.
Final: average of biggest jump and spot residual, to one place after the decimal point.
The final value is 1.5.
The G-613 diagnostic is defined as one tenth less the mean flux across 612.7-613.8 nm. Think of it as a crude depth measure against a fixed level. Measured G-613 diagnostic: -37.9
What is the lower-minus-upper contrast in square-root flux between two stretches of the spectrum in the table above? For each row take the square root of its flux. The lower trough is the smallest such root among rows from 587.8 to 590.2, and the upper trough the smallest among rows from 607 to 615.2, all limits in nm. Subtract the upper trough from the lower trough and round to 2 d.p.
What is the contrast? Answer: 0.11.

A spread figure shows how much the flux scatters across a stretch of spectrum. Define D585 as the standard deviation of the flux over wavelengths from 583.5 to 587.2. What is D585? 1.4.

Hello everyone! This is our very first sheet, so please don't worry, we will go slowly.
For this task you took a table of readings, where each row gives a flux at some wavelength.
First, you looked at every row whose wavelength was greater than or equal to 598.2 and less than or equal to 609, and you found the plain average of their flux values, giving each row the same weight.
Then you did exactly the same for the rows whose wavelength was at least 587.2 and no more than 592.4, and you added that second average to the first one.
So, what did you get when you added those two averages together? 72.4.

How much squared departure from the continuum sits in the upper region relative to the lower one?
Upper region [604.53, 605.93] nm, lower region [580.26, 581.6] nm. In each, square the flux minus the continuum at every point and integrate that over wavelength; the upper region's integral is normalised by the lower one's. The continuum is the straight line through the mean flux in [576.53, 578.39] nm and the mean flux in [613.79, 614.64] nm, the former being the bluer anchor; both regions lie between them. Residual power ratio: 0.8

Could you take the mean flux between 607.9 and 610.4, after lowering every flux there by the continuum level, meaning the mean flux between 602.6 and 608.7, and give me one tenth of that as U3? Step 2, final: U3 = -0.12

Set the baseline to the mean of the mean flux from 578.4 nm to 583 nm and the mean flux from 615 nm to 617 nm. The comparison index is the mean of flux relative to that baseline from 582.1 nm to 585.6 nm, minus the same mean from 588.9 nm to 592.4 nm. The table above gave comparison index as 1.6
